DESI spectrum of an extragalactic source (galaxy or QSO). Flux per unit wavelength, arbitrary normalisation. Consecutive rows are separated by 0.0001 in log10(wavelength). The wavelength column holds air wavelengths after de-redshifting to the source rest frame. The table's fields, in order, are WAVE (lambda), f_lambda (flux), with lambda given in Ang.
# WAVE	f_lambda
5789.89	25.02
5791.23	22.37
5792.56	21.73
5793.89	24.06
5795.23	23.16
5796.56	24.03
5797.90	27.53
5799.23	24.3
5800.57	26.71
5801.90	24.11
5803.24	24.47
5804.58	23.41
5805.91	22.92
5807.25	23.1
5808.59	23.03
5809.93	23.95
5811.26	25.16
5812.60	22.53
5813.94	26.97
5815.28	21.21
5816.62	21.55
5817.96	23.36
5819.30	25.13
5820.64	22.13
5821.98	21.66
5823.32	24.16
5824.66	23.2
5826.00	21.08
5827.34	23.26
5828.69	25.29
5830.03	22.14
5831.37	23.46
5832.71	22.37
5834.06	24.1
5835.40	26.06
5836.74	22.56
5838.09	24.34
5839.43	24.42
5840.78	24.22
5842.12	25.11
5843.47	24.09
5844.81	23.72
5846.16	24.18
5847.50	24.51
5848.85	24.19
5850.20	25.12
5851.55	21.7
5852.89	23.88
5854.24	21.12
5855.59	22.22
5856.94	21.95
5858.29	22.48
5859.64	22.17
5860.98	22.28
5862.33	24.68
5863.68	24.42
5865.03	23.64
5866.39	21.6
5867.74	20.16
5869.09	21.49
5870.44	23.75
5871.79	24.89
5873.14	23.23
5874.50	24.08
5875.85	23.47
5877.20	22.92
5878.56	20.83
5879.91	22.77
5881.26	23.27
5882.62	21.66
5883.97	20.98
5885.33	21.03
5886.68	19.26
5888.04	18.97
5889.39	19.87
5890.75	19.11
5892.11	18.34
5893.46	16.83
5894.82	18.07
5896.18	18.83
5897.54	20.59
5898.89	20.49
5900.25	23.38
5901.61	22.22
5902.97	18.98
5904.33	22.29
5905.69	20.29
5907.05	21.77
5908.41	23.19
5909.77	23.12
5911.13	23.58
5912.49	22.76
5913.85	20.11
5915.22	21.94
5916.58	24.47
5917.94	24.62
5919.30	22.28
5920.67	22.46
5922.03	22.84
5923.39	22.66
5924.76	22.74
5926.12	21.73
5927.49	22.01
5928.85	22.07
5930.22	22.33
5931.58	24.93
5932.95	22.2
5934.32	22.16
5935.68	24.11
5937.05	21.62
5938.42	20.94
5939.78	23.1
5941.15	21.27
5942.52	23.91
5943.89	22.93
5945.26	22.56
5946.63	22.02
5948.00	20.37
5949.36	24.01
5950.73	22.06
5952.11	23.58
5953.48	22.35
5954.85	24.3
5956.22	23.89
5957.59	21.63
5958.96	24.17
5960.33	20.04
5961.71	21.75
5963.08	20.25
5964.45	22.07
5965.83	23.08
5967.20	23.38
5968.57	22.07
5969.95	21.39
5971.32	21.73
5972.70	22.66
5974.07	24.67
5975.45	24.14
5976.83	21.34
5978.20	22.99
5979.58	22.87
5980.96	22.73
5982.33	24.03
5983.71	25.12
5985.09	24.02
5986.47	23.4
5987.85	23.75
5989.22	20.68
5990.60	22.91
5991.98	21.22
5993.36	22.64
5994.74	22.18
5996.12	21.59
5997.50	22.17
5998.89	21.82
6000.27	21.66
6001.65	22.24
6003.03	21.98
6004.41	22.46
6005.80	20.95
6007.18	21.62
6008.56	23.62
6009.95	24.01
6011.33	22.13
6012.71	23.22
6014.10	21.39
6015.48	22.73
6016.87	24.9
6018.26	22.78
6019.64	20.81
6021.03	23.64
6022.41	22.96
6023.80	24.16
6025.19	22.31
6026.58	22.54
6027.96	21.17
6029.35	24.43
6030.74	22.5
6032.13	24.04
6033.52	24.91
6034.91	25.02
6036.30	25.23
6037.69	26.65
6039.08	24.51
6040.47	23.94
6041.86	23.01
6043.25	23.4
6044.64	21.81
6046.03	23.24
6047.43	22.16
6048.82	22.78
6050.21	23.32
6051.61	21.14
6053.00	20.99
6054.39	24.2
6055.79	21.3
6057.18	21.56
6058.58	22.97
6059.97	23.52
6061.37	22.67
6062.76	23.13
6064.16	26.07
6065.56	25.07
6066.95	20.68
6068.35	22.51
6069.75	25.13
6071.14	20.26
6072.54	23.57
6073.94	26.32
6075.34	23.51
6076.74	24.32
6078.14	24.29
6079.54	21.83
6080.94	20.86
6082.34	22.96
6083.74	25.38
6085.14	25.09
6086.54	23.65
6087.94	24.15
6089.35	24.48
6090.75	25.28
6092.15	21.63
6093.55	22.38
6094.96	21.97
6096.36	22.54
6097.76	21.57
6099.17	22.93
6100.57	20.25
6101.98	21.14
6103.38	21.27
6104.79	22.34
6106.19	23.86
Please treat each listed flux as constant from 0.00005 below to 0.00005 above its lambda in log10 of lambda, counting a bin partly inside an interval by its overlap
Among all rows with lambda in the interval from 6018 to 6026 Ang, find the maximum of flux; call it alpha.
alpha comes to 24.16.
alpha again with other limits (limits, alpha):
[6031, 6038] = 26.65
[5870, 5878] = 24.89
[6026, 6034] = 24.91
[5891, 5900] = 20.59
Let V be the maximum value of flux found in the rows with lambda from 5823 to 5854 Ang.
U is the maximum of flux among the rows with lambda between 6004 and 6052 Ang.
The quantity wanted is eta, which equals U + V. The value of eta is 52.7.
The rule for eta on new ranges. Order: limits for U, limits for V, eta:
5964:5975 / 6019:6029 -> 48.8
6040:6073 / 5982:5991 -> 51.2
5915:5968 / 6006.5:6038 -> 51.6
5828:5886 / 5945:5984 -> 51.2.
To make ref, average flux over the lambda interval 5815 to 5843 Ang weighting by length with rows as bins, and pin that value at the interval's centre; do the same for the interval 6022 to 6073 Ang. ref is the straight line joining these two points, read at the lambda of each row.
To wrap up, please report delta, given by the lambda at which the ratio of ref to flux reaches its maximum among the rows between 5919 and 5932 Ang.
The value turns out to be 5926.12 Ang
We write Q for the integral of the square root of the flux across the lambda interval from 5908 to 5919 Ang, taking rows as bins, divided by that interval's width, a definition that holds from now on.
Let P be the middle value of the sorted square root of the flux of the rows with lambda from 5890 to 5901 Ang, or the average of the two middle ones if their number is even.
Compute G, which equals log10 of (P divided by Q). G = -0.041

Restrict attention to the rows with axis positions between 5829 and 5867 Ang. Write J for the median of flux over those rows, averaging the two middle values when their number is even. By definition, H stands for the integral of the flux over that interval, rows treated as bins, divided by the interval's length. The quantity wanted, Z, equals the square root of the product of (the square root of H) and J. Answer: 10.74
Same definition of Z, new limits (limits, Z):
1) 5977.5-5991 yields 10.58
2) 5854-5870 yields 10.25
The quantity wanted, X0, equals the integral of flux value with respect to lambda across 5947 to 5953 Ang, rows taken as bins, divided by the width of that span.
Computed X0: 22.5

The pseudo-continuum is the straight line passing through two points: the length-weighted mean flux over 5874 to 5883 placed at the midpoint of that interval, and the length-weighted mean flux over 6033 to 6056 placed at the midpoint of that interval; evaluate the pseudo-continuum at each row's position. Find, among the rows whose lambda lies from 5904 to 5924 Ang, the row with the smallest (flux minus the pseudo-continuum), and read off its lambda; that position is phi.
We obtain 5913.85 Ang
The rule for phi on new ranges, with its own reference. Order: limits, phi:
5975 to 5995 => 5989.22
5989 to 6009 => 5989.22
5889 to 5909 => 5893.46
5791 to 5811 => 5792.56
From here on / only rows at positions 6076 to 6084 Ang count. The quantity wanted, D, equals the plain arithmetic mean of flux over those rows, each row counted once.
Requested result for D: 23.3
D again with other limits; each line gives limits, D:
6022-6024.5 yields 23.6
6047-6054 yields 22.1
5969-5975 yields 22.6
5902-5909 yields 21.3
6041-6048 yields 22.7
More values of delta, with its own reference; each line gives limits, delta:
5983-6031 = 5989.22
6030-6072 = 6071.14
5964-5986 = 5976.83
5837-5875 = 5867.74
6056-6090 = 6071.14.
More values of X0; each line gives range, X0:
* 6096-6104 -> 21.6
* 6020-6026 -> 23.1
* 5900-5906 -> 21.4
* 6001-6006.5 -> 21.9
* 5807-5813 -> 23.6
